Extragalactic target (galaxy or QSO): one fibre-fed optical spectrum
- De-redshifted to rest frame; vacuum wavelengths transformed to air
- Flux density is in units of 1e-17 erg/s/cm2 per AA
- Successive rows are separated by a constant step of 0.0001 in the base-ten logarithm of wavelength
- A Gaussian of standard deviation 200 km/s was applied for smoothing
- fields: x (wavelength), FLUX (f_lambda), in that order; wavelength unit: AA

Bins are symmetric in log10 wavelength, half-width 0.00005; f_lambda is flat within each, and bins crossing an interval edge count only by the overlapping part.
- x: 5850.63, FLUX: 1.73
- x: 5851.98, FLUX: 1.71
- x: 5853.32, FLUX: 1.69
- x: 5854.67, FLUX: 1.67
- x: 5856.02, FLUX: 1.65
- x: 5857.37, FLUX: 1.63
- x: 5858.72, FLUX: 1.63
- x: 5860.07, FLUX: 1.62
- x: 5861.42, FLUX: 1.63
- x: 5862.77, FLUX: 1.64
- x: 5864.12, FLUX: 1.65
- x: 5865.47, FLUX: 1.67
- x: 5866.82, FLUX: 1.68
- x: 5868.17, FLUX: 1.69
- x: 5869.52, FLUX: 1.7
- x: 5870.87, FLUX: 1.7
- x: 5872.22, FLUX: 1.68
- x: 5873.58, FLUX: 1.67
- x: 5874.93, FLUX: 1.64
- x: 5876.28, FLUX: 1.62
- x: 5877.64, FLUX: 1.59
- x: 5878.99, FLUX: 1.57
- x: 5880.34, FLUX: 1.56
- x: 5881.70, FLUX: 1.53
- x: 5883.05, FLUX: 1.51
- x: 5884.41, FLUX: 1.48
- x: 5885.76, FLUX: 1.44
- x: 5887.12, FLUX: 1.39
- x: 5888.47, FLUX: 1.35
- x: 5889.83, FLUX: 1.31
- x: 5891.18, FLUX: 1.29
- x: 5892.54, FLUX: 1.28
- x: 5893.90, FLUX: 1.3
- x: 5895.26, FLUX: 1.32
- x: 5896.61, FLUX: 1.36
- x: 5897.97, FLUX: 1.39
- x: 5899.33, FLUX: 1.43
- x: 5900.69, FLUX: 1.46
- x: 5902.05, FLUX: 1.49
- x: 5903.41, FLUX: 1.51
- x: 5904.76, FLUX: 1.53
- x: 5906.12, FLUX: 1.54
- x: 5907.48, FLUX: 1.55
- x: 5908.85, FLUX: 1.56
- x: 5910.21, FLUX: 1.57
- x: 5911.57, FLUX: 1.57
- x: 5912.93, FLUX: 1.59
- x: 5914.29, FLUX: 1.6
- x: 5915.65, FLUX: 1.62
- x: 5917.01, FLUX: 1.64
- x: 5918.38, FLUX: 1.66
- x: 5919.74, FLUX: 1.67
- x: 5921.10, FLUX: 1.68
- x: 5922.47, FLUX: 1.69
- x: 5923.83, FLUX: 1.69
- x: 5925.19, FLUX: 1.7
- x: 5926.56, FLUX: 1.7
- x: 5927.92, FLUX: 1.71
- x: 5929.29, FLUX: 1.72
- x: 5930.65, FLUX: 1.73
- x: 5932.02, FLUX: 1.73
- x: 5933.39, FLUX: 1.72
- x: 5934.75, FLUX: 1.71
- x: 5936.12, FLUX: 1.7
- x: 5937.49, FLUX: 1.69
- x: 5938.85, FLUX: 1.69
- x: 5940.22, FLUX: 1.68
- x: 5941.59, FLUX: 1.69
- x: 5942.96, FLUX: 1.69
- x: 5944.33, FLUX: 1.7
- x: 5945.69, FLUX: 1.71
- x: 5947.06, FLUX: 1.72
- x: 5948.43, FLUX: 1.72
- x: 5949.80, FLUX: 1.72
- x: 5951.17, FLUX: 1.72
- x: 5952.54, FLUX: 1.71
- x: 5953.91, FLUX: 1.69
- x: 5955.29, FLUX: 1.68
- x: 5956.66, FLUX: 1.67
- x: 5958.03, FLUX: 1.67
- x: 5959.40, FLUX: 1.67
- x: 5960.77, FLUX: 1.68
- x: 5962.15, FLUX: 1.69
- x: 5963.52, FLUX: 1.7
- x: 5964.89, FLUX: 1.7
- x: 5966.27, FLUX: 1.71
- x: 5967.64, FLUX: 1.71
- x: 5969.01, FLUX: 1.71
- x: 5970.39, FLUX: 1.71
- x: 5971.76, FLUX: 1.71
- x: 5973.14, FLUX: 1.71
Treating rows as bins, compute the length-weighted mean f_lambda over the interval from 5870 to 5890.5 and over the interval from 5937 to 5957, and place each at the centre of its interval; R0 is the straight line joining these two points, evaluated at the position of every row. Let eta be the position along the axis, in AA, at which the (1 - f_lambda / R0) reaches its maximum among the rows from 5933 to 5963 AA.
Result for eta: 5959.40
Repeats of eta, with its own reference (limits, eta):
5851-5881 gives 5880.34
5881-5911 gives 5892.54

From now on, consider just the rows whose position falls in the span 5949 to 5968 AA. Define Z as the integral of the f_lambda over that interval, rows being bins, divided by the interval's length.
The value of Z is 1.69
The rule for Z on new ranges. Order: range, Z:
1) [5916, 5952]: 1.70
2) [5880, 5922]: 1.49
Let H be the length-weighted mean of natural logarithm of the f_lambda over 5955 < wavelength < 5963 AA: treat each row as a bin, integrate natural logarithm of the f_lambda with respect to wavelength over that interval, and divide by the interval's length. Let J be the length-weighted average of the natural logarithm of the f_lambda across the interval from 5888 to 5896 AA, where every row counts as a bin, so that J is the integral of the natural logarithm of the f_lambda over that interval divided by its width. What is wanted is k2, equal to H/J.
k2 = 1.93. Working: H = 0.517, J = 0.27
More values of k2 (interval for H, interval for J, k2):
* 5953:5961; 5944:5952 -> 0.96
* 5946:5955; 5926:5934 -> 0.99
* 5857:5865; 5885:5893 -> 1.65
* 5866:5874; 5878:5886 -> 1.24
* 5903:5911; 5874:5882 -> 0.94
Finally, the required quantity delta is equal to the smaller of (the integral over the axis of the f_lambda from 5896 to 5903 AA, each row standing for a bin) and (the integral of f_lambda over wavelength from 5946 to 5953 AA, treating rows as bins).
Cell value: 10.0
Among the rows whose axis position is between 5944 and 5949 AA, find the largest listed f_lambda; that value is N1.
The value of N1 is 1.72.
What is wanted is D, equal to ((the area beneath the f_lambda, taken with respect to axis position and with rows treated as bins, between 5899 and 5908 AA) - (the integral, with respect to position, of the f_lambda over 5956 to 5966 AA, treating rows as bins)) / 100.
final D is -0.033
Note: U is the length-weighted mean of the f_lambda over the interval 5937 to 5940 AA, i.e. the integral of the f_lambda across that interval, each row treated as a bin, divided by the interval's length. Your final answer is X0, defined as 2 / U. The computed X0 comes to 1.18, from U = 1.69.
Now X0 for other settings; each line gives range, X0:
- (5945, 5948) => 1.16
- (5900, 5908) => 1.32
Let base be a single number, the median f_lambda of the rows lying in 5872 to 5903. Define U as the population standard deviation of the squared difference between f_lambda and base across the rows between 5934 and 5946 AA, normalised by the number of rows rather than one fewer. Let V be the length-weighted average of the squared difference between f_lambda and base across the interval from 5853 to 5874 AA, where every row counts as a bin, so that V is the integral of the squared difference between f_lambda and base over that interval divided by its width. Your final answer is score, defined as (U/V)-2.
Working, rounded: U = 0.005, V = 0.041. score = -1.89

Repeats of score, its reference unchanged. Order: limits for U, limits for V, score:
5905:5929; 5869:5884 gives -1.29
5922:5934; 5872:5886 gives -1.57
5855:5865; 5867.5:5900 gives -1.83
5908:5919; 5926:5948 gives -1.83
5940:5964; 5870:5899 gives -1.58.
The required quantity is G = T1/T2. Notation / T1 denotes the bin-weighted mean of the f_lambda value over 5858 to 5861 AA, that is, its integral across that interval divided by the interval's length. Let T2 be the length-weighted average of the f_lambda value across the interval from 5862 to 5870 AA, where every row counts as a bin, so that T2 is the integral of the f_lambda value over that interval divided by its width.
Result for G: 0.97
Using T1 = 1.624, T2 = 1.671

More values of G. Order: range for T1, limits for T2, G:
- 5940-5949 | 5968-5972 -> 0.99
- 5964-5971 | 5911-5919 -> 1.06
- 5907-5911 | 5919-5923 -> 0.93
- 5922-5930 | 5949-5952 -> 0.99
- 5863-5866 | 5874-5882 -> 1.04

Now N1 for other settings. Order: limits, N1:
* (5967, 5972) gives 1.71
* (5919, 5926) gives 1.7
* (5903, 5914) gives 1.59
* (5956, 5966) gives 1.7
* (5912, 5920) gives 1.67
